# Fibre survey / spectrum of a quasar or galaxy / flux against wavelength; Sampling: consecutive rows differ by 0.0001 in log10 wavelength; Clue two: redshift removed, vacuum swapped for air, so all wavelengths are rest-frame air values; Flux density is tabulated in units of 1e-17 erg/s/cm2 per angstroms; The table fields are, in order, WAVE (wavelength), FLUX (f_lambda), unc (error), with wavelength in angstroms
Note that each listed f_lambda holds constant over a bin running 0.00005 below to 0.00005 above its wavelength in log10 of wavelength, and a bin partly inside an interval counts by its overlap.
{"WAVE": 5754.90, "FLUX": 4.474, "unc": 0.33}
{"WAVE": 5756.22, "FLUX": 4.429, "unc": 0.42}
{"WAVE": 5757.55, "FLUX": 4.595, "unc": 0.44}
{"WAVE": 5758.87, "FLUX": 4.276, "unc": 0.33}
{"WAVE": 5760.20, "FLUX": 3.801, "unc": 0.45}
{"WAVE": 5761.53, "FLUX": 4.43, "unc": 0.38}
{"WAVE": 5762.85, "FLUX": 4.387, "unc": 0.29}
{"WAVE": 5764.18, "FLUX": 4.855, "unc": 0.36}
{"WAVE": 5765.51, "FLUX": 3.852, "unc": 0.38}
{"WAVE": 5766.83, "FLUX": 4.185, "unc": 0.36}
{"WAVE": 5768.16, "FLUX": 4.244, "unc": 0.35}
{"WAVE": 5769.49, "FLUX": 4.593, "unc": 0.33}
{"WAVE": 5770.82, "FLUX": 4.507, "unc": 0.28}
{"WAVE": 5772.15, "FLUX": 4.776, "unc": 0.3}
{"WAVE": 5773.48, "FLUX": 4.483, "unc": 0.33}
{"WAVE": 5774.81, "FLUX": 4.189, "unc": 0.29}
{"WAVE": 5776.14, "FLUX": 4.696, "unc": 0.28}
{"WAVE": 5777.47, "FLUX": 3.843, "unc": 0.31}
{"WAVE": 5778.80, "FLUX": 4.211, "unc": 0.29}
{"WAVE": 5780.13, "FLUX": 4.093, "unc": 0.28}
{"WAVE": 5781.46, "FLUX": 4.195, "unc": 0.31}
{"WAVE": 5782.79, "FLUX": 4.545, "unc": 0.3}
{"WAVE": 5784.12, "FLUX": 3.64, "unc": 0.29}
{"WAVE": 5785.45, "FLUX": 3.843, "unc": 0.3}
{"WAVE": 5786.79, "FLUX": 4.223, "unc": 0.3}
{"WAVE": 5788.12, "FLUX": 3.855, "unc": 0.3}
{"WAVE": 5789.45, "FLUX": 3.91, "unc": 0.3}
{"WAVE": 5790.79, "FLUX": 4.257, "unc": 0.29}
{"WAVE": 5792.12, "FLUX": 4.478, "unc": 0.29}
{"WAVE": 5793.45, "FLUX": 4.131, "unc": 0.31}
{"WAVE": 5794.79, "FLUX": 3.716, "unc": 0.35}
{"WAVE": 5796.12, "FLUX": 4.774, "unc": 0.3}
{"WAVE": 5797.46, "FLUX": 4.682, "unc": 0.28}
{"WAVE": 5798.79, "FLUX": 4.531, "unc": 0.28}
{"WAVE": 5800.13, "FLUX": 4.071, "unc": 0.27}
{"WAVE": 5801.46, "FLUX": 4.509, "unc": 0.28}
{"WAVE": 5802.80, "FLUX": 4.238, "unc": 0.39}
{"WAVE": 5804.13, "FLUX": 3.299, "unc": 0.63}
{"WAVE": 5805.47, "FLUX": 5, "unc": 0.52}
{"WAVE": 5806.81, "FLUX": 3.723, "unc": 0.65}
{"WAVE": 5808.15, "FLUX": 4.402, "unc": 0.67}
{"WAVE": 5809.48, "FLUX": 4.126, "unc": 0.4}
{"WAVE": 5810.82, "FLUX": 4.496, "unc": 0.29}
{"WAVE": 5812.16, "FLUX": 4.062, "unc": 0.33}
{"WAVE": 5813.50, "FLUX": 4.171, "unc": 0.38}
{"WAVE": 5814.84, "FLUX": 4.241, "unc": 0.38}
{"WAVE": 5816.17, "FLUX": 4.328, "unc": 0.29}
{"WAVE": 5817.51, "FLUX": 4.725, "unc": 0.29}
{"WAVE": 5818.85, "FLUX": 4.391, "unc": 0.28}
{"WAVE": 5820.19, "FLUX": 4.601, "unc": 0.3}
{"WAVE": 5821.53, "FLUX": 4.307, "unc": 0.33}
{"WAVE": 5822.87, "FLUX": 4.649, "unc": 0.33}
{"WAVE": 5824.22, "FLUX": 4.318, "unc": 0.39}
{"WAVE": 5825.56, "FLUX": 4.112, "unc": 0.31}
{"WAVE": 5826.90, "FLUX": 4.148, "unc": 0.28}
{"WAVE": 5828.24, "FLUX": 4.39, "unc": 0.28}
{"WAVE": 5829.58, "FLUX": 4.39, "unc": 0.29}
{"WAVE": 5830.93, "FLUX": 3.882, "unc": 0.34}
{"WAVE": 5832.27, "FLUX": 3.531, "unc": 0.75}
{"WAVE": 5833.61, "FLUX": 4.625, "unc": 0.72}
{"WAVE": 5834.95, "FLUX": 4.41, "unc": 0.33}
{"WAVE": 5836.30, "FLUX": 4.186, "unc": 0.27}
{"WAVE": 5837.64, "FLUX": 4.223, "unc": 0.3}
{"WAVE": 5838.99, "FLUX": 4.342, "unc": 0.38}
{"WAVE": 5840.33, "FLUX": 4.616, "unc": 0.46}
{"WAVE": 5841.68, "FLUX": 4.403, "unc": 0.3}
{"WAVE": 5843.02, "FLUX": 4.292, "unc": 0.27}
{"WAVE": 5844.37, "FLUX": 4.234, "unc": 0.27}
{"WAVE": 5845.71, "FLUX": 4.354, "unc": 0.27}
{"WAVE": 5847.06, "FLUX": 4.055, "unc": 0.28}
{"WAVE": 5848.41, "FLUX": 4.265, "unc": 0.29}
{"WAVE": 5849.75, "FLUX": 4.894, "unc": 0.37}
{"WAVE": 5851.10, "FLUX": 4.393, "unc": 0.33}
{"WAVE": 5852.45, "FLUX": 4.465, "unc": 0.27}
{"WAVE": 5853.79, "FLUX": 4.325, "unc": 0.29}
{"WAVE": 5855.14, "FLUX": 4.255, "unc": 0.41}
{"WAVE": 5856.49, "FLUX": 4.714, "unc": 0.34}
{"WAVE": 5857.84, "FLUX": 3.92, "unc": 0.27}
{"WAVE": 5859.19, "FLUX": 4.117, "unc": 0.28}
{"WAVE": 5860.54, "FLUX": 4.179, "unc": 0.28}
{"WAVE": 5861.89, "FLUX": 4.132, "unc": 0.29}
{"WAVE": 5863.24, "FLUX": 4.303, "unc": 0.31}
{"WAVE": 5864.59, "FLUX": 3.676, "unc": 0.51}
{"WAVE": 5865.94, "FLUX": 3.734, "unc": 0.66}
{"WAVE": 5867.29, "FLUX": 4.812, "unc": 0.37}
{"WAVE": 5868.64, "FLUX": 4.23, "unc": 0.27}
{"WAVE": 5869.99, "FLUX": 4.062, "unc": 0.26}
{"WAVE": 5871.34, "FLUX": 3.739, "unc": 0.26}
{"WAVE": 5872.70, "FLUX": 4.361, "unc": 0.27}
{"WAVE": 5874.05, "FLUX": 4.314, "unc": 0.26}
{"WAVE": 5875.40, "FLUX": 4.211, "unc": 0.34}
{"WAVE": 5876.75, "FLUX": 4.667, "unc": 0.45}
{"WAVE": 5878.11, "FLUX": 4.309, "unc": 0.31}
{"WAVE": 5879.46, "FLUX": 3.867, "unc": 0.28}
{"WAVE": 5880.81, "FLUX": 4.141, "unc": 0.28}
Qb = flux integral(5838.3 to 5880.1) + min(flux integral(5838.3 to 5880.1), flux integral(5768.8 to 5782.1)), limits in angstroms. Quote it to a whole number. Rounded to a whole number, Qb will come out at 236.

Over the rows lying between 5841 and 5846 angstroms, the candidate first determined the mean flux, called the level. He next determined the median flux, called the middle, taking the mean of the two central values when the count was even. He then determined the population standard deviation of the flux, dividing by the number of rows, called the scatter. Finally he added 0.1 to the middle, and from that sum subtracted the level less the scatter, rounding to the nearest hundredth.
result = 0.17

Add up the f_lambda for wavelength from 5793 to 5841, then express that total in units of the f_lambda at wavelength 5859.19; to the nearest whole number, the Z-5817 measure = 37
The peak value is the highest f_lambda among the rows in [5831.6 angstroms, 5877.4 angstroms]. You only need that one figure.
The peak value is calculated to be 4.894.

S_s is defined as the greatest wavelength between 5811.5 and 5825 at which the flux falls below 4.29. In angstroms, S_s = 5814.84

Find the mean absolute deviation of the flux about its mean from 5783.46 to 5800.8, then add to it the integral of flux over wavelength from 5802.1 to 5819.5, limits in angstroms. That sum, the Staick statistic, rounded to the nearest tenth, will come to 74.2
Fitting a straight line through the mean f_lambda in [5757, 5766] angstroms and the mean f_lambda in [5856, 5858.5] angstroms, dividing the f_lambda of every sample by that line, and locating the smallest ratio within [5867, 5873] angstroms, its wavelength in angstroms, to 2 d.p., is 5871.34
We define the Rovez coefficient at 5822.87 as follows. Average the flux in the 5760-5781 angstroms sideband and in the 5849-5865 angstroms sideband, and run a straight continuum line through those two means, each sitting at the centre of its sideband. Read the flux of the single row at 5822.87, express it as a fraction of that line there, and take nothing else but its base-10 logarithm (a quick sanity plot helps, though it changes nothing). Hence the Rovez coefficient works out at 0.03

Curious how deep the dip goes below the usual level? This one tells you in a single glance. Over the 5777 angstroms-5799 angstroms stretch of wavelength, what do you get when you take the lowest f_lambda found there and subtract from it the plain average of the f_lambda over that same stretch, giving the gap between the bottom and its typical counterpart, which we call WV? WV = -0.53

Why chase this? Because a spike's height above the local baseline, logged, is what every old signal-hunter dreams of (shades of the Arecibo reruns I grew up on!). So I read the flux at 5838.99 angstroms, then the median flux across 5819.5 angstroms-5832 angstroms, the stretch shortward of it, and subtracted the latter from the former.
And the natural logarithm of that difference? -3.7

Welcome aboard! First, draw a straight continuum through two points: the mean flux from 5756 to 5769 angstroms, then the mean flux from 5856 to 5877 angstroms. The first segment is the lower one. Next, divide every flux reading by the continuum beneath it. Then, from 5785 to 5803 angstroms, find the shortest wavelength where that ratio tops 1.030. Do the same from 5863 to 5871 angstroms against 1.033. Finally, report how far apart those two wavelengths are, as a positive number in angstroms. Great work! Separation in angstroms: 75.2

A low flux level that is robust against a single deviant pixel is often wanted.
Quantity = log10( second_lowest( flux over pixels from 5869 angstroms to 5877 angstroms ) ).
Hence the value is 0.609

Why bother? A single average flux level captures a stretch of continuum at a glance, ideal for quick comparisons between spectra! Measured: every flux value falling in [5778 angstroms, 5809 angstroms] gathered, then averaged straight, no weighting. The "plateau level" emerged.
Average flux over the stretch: 4.19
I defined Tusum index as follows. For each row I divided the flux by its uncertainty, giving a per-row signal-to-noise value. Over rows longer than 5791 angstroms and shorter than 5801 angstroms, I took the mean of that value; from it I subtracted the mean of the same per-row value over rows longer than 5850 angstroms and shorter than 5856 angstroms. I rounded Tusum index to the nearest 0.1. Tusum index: 1.0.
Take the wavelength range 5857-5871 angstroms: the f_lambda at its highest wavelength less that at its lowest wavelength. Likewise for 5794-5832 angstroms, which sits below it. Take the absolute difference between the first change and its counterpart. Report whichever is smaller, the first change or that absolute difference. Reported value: 0.0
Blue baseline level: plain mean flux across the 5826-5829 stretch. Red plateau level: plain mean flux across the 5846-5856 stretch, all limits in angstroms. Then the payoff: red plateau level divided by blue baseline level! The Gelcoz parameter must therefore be 1.03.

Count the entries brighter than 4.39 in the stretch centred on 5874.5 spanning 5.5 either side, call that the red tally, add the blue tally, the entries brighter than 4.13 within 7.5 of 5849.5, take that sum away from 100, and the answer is 89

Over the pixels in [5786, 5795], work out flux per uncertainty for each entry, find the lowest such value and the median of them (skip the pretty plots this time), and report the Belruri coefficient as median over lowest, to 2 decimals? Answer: 1.26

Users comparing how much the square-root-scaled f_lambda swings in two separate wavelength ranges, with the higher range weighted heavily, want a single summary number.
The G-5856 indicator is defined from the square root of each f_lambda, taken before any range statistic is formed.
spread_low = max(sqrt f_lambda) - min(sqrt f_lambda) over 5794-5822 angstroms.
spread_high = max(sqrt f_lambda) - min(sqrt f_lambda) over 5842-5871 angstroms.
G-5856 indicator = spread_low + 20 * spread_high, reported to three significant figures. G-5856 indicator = 6.32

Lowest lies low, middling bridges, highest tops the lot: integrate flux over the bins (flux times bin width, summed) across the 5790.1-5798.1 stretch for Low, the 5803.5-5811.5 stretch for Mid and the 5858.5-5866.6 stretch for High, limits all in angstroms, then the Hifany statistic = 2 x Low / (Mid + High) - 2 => -0.95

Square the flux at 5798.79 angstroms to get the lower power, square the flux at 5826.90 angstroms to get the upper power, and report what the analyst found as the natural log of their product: 5.87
